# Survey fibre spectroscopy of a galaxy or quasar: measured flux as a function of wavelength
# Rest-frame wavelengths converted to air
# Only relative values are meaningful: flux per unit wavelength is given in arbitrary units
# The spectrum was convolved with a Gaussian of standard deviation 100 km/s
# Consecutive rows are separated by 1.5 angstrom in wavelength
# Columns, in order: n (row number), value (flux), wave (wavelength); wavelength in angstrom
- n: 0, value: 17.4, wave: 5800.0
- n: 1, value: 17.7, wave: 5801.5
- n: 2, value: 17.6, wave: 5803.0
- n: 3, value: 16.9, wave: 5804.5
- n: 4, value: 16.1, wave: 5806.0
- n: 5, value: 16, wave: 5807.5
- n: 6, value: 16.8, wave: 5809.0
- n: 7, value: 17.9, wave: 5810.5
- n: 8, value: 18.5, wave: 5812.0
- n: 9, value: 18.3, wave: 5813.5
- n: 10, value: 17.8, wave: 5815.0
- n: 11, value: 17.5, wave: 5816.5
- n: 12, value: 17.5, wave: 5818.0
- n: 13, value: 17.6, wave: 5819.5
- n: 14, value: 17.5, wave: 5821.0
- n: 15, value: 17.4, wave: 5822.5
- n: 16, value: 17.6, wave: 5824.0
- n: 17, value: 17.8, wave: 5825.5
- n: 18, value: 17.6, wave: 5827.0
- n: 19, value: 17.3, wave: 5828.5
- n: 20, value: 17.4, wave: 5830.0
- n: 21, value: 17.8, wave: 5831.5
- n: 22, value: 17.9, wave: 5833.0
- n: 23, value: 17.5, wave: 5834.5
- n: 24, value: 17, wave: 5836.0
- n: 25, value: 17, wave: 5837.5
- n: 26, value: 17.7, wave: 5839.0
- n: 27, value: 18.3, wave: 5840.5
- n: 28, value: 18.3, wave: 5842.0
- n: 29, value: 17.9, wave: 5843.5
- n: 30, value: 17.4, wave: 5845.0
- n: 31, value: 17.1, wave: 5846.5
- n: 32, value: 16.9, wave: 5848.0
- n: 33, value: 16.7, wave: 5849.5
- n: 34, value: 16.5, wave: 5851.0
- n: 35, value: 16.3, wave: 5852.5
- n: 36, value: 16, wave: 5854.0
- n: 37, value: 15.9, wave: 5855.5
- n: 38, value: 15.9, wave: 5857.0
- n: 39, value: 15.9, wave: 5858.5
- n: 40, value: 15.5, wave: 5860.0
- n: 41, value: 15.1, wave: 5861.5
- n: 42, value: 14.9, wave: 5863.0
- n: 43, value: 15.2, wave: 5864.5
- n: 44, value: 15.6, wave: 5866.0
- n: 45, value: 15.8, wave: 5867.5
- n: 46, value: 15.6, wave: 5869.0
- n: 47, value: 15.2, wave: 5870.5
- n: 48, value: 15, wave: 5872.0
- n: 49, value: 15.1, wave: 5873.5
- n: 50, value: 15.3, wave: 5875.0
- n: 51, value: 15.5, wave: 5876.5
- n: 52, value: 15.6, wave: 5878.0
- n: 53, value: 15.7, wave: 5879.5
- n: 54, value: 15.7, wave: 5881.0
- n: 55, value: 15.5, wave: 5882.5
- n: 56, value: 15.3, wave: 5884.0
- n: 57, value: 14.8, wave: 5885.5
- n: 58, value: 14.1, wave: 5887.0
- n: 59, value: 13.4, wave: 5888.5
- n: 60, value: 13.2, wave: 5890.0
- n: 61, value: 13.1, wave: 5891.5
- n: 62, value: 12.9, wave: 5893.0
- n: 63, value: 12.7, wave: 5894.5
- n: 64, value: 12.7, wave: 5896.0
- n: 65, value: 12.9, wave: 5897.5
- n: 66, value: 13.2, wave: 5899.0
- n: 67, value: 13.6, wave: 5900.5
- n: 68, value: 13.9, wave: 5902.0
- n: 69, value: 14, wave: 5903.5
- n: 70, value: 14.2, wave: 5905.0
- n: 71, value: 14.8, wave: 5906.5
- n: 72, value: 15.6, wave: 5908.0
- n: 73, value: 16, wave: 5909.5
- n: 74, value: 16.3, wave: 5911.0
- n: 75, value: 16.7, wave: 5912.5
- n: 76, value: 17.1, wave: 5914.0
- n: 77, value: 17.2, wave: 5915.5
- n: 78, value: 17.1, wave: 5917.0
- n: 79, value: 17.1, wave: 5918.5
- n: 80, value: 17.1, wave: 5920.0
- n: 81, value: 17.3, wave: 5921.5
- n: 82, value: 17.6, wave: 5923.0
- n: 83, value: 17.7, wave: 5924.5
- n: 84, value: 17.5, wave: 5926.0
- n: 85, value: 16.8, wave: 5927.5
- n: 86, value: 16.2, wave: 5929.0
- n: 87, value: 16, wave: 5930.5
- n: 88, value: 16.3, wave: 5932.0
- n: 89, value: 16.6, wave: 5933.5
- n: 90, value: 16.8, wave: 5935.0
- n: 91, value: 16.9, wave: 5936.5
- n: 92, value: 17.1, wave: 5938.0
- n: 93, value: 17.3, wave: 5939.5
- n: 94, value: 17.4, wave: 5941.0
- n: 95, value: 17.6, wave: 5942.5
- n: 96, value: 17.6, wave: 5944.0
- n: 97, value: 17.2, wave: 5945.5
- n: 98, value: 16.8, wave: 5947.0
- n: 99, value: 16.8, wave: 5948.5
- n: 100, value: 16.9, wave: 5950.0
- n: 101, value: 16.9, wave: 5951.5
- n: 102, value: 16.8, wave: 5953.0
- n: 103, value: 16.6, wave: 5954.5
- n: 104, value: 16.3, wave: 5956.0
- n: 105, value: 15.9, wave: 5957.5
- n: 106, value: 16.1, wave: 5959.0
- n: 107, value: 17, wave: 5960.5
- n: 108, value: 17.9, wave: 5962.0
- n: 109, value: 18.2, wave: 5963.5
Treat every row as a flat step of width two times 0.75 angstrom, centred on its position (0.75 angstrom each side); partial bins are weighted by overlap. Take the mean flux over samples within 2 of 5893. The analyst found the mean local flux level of 12.9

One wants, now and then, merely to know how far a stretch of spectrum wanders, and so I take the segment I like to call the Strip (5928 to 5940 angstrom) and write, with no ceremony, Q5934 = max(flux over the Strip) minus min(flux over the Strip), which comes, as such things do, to 1.3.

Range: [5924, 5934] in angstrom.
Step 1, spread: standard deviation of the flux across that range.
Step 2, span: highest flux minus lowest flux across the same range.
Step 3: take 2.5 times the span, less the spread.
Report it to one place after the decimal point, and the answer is 3.6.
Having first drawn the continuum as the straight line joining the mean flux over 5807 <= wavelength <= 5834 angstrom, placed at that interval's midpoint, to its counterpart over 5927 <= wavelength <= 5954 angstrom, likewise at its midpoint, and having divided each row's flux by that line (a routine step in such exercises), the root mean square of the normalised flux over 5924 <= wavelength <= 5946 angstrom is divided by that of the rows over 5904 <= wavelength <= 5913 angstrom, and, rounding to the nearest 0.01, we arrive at 1.10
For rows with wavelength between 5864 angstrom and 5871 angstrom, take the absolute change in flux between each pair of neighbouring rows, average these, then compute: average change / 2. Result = 0.15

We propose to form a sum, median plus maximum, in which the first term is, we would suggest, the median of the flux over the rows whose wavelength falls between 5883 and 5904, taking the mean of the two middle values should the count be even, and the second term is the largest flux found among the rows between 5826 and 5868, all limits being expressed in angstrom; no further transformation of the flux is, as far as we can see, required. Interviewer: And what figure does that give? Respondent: 32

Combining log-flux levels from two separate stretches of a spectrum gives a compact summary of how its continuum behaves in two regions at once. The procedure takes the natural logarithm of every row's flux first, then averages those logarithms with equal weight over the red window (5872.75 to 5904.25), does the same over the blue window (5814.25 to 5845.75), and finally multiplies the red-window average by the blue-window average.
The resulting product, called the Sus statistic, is 7.60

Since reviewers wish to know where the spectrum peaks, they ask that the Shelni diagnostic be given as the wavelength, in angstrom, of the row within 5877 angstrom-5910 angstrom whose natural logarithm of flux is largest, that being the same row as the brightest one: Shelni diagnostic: 5909.5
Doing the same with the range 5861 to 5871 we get 5867.5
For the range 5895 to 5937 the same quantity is 5924.5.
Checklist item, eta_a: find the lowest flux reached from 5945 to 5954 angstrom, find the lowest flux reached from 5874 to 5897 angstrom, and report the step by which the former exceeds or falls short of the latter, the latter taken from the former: 4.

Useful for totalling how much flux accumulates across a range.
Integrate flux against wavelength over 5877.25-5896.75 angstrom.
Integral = 277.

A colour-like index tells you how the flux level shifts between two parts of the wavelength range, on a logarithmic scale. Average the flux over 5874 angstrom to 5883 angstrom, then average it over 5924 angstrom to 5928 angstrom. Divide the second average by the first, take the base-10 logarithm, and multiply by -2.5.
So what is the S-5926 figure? -0.12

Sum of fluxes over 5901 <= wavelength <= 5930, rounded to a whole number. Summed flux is 310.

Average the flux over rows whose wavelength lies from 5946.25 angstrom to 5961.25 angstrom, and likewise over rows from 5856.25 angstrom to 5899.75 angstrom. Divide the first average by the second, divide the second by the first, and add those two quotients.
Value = 2.01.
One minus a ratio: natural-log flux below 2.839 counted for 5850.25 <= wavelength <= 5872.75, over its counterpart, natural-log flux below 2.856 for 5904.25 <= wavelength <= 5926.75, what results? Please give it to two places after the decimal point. -0.25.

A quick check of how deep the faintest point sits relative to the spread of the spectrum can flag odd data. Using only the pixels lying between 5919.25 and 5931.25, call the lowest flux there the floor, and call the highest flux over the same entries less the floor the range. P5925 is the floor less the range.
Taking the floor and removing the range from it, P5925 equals 14.3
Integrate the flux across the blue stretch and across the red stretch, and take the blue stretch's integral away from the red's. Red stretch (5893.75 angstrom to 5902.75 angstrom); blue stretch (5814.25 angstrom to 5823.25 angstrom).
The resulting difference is -39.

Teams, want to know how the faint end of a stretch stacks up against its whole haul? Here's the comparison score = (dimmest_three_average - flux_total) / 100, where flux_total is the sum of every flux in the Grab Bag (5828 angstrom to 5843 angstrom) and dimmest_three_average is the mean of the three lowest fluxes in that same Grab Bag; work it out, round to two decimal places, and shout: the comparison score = -1.59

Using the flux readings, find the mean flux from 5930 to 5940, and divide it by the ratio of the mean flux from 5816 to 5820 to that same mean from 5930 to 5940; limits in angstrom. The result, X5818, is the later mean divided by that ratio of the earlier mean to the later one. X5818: 15.9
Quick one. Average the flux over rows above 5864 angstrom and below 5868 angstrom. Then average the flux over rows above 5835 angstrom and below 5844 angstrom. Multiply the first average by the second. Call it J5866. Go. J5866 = 275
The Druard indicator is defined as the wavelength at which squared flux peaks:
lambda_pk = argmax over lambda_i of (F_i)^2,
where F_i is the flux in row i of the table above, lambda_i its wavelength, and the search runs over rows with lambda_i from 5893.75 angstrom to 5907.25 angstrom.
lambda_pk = 5906.5 angstrom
